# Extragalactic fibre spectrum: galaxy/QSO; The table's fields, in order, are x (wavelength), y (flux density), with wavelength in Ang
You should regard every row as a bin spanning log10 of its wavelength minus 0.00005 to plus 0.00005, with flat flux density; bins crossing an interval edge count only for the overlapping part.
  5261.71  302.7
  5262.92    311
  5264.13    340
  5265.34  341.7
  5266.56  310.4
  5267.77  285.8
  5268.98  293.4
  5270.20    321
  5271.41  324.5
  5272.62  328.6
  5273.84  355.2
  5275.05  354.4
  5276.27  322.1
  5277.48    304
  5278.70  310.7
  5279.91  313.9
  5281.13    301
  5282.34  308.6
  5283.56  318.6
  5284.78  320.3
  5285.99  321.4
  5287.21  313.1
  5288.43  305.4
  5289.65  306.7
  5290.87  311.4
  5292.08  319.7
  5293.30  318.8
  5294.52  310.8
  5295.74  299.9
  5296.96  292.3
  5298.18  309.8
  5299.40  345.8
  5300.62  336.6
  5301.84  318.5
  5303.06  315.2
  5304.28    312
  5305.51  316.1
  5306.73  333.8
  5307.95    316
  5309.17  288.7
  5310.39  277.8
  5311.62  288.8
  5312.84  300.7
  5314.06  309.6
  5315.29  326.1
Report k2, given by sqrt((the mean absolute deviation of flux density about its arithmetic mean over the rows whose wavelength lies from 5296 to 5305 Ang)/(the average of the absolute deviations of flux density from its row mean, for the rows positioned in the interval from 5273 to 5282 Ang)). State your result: 0.84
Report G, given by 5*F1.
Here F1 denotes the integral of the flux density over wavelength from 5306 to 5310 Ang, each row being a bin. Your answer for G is 6234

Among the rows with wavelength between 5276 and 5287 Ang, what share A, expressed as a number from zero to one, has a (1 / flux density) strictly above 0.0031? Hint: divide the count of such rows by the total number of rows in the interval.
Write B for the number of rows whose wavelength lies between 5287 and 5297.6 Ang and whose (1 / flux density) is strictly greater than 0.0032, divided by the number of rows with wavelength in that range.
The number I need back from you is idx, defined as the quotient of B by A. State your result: 0.67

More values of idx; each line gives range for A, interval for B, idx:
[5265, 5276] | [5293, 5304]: 1.00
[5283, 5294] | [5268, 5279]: 0.33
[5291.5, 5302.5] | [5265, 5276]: 0.43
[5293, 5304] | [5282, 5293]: 0.57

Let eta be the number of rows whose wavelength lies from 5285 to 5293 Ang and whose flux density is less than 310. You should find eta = 2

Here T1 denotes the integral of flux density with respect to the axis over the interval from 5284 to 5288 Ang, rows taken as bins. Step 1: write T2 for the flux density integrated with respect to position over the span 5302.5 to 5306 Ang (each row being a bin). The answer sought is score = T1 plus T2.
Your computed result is 2368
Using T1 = 1270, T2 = 1098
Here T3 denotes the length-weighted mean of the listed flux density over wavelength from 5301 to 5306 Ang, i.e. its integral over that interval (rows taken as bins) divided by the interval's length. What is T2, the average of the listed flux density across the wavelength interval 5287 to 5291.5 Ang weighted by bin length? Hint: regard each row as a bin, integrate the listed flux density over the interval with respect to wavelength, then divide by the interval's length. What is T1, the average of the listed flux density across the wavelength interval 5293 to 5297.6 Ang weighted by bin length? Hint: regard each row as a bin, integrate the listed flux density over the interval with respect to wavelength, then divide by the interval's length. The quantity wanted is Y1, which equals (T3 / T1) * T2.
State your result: 321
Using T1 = 304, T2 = 309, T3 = 316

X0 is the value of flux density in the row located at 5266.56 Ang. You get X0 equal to 310.4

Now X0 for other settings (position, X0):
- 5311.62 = 288.8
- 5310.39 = 277.8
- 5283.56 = 318.6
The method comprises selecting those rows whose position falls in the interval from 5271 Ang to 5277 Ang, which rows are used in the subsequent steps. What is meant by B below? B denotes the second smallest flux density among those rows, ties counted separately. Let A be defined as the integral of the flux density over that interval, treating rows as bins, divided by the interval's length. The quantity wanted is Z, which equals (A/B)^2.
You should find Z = 1.08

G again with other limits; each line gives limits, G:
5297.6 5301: 5620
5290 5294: 6324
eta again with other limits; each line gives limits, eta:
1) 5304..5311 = 2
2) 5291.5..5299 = 3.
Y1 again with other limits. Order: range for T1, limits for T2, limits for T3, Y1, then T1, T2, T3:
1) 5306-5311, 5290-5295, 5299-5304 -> 338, 305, 315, 327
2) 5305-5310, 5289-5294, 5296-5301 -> 321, 313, 314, 319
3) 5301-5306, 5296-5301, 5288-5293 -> 315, 316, 319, 312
